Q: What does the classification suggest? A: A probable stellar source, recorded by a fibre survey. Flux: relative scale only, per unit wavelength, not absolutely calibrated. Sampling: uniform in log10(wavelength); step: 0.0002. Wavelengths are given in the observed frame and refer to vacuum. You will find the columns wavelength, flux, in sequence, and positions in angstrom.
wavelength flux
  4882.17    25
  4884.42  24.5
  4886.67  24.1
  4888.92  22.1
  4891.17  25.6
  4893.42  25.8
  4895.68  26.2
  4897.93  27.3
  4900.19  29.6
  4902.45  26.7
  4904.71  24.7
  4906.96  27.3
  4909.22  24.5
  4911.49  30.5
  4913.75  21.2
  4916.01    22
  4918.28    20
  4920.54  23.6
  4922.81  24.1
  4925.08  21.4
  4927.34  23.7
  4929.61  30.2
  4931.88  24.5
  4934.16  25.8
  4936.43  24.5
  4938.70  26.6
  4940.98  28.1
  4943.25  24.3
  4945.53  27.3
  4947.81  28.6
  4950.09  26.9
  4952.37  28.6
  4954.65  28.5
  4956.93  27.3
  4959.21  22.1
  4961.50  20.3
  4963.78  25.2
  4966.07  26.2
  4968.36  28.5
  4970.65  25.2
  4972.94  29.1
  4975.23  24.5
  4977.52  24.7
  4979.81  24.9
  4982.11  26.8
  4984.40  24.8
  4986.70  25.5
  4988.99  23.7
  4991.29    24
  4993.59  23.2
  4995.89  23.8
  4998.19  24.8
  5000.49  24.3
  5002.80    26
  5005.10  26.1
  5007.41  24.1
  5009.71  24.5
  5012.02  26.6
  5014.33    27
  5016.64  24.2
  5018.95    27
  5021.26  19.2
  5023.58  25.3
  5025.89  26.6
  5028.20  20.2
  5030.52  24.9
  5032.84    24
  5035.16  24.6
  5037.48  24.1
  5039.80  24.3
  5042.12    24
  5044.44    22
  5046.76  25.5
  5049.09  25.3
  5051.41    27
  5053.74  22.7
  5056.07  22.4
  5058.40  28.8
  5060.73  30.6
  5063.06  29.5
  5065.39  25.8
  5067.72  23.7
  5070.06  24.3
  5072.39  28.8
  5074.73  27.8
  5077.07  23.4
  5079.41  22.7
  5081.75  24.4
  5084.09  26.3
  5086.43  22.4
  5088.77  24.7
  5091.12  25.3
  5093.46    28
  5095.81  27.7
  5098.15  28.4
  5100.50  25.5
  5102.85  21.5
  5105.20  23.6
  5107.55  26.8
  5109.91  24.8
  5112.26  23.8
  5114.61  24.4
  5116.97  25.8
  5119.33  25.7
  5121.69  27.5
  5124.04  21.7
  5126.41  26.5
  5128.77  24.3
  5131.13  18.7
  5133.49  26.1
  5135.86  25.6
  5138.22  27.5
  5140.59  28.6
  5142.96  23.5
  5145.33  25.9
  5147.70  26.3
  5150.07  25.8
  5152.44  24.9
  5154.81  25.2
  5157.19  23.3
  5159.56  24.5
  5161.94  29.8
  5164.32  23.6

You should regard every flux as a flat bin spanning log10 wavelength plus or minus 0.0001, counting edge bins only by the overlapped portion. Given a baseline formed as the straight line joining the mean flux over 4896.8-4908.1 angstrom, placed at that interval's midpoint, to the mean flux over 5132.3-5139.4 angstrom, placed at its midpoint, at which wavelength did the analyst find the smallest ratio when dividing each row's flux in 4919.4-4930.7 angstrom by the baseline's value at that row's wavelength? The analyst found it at 4925.08 angstrom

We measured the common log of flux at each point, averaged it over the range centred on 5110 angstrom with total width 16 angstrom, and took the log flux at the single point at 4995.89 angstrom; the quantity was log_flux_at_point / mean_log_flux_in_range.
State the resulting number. 0.99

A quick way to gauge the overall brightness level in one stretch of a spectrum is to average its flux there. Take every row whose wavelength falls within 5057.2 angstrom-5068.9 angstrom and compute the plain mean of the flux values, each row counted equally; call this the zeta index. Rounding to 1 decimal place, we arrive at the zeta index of 27.7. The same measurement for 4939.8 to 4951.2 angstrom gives 27.0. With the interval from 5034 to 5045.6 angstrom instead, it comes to 23.8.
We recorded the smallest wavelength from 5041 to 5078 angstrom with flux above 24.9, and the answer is 5046.76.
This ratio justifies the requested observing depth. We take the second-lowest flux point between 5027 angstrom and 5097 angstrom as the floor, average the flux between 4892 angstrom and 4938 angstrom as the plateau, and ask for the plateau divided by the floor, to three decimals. 1.145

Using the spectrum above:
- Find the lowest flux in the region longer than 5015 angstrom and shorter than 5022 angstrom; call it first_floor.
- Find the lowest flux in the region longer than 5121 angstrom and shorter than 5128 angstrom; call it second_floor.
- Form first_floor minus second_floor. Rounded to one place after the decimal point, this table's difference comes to -2.5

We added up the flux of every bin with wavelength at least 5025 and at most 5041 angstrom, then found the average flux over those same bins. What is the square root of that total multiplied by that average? 64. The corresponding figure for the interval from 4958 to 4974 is 67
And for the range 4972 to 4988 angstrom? 68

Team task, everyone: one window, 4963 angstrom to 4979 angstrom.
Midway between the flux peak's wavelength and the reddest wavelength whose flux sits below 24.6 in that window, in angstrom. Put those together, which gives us 4974.1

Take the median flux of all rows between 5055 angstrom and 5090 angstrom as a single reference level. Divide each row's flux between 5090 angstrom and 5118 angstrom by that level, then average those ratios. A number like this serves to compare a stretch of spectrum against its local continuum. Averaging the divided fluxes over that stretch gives 1.031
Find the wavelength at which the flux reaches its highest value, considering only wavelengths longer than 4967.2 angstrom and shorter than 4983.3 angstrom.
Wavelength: 4972.94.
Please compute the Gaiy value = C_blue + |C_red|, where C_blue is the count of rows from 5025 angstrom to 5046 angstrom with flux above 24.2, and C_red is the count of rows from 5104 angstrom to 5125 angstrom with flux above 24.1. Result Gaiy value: 10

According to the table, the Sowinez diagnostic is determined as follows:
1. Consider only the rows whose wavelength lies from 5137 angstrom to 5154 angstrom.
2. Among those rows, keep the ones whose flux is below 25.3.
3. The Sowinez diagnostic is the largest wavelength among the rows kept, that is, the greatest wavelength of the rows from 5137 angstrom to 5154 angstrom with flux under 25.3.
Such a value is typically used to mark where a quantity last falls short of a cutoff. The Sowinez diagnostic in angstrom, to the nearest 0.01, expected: 5152.44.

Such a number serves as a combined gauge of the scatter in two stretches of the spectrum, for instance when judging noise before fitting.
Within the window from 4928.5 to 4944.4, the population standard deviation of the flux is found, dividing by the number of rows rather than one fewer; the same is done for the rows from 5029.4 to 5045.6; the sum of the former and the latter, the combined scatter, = 2.9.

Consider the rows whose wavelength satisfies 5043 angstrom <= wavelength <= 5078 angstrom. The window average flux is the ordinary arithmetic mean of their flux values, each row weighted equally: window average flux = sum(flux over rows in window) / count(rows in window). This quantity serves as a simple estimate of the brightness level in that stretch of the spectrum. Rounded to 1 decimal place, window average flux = 25.8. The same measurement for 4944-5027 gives 25.4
